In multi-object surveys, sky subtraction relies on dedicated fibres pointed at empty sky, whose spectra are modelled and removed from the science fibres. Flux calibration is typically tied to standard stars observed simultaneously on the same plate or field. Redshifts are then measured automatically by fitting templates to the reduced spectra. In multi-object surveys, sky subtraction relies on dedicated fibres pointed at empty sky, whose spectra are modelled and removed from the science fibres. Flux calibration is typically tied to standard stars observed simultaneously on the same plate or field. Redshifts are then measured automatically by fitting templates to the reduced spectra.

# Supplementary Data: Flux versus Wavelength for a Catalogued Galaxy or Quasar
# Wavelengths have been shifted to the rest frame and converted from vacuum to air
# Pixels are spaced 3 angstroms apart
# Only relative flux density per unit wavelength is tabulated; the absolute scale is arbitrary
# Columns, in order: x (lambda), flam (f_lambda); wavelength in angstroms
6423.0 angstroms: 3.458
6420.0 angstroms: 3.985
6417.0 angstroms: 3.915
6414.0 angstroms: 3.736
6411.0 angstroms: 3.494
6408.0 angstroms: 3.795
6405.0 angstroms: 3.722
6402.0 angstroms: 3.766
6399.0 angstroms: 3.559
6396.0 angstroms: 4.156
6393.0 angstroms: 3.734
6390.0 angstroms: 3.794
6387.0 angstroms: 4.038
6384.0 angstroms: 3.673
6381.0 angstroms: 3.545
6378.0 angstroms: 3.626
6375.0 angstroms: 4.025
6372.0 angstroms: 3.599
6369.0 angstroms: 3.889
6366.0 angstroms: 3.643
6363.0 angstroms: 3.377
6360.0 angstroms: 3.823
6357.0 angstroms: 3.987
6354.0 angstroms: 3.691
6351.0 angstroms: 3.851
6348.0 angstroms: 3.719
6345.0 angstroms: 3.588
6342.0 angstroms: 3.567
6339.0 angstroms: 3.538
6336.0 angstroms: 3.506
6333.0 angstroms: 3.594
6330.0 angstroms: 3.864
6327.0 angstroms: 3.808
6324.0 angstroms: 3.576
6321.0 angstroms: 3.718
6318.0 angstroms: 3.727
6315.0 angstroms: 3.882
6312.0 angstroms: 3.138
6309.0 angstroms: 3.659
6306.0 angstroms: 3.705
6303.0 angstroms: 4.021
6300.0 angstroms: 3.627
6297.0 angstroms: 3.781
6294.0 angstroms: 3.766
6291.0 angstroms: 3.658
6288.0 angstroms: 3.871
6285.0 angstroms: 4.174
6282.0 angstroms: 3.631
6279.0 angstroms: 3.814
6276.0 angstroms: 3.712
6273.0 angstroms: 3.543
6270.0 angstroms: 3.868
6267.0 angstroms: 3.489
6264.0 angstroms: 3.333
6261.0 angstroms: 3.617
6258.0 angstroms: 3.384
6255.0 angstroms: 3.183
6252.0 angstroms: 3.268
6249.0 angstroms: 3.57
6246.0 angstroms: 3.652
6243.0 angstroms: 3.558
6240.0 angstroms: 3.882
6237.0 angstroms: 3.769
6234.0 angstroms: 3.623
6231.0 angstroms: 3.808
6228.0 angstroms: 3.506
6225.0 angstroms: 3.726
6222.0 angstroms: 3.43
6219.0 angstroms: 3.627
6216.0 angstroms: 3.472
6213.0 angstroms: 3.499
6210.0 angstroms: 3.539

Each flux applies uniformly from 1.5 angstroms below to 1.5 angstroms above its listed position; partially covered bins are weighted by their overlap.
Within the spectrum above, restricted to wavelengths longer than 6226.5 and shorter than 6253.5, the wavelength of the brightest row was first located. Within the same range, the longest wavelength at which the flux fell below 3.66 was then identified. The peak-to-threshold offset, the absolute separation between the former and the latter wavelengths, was 12 angstroms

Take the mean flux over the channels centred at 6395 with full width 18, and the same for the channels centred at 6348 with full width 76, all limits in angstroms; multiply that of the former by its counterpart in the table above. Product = 14.1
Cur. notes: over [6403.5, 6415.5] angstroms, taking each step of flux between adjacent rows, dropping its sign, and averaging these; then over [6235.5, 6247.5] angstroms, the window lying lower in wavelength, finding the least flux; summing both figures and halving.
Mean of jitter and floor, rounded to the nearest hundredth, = 1.88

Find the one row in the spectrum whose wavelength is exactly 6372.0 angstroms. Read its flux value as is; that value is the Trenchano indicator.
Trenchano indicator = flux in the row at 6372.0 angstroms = 3.599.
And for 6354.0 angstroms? 3.691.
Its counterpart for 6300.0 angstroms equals 3.627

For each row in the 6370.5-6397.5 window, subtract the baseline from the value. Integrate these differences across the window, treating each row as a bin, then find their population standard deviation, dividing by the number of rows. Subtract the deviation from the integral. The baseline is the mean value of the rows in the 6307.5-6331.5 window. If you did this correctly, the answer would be 3.2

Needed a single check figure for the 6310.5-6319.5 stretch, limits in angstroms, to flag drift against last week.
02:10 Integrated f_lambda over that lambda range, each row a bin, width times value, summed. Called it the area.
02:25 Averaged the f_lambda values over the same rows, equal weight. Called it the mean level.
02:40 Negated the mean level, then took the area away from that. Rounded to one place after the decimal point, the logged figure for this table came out -35.8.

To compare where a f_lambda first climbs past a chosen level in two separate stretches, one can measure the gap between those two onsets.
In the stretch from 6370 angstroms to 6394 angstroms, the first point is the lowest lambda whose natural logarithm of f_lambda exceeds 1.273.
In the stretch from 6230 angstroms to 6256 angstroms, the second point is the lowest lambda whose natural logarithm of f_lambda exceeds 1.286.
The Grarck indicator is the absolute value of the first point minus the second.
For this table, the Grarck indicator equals 141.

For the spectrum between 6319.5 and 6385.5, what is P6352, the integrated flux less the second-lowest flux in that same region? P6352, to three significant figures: 240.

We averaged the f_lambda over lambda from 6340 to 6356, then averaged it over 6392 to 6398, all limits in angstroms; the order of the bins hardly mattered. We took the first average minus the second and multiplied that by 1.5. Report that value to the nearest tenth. -0.4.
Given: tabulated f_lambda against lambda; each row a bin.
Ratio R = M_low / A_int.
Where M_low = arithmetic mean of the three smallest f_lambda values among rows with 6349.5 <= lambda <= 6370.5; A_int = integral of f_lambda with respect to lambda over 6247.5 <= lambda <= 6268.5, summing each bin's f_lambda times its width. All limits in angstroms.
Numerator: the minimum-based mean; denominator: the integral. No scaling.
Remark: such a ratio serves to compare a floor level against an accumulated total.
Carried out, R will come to 0.050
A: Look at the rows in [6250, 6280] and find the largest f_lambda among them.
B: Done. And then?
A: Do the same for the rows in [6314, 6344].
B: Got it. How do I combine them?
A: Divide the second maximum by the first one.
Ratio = 1.00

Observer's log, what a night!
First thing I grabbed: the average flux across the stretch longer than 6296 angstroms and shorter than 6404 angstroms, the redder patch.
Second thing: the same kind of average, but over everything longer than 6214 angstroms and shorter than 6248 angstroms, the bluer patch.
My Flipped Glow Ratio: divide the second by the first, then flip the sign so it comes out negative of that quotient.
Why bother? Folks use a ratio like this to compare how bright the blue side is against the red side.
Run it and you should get -0.98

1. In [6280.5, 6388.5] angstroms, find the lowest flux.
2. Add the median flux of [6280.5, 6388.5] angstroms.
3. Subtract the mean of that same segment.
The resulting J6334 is 3.12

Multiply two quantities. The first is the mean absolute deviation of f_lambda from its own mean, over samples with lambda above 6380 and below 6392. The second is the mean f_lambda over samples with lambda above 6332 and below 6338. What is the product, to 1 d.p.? 0.5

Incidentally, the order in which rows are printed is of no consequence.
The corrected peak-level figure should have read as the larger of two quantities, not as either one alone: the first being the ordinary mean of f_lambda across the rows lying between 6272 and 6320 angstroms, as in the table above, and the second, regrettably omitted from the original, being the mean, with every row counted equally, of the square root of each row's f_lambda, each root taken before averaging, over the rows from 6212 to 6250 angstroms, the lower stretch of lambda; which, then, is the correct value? 3.73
